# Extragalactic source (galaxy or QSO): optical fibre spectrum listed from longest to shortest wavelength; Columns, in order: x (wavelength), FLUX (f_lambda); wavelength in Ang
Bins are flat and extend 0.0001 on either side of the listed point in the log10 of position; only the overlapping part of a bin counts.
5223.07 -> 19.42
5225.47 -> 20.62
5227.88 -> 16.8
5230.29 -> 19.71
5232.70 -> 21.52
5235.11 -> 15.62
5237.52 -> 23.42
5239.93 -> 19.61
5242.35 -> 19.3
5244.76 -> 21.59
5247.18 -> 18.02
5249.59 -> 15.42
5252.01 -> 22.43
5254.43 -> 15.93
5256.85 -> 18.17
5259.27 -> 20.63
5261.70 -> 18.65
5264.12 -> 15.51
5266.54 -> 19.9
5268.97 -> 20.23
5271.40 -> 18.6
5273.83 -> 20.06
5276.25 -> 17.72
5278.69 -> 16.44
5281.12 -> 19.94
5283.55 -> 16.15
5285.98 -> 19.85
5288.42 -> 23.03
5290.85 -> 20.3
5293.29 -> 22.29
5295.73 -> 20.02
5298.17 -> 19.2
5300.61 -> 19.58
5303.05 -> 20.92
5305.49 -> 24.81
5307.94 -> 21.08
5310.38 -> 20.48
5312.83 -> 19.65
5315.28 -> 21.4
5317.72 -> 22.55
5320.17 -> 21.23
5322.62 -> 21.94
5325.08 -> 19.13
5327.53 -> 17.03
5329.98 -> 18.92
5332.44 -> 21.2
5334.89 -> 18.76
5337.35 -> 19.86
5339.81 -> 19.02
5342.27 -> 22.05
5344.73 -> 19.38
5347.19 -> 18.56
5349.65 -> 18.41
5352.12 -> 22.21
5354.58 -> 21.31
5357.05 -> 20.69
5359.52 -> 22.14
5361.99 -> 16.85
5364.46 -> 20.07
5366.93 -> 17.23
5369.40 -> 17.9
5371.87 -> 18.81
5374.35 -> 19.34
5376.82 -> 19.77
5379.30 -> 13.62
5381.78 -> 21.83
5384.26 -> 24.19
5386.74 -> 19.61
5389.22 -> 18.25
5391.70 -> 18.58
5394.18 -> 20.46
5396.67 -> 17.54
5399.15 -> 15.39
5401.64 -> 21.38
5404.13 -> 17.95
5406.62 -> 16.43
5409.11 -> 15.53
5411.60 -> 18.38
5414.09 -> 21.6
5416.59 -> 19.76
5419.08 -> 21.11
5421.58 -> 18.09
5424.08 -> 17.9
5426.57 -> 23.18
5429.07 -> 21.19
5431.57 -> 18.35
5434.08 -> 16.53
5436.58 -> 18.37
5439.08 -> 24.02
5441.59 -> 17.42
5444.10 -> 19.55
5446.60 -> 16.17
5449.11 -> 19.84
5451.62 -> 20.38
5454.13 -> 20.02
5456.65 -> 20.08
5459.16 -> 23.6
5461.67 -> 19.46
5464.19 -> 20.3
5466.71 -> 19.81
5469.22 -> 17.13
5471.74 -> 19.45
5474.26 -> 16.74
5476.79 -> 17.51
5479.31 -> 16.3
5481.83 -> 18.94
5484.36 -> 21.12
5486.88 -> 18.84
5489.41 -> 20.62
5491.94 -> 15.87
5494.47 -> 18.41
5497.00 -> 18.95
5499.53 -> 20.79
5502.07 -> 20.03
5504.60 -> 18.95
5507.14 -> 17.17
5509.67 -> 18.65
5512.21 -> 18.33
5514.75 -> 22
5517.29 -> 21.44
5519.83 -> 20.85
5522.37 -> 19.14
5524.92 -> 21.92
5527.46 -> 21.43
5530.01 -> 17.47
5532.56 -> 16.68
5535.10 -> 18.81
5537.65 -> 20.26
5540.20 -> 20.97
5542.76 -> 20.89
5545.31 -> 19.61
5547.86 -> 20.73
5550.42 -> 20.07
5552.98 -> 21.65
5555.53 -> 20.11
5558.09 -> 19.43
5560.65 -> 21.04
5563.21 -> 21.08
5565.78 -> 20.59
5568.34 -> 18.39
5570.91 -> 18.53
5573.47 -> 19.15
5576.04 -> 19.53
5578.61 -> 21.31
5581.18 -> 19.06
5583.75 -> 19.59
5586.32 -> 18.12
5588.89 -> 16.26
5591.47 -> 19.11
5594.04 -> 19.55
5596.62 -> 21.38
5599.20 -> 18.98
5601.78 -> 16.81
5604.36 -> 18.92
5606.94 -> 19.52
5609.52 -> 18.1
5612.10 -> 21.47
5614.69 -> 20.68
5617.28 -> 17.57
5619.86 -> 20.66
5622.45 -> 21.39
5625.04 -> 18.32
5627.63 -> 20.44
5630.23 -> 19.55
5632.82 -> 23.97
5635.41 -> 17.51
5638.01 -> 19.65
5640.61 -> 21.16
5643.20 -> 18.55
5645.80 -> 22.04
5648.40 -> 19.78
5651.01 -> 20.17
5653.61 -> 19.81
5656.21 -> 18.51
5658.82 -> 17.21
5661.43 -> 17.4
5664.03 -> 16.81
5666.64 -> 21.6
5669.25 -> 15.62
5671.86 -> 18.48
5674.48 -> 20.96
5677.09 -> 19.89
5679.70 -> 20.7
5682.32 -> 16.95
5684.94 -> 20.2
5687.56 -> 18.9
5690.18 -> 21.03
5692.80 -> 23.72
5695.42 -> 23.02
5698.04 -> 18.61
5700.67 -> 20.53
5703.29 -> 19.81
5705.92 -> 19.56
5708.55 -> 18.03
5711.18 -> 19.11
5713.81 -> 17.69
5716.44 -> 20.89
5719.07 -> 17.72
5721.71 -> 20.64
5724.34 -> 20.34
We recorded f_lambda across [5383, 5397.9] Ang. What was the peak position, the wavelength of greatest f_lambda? 5384.26 Ang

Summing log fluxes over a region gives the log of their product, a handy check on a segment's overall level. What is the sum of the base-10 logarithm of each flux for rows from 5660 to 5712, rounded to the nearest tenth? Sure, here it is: 25.8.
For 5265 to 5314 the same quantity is 26.0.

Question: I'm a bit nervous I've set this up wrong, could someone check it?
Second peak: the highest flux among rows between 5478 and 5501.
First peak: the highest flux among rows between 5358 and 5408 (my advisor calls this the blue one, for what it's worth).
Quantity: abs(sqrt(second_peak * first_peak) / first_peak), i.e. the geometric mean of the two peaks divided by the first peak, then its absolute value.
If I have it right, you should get 0.93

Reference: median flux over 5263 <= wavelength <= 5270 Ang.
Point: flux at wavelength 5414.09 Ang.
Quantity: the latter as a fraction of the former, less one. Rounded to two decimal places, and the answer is 0.09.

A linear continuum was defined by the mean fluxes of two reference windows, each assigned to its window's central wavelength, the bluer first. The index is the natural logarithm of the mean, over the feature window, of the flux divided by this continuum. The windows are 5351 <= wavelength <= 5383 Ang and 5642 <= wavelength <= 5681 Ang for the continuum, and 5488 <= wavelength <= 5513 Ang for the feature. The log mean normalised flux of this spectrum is -0.03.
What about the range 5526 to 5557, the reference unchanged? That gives 0.03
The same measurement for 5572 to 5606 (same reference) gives -0.01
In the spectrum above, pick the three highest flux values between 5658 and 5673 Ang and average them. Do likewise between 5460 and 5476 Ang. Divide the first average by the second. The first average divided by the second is 0.96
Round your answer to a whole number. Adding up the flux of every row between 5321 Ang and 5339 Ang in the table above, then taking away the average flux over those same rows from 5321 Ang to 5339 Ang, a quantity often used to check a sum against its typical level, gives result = 117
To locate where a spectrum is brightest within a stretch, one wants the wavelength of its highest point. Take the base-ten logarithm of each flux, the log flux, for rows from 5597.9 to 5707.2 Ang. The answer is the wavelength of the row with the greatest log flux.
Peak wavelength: 5632.82 Ang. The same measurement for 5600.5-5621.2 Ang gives 5612.10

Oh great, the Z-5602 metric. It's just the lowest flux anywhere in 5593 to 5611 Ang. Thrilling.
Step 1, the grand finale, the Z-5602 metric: 16.81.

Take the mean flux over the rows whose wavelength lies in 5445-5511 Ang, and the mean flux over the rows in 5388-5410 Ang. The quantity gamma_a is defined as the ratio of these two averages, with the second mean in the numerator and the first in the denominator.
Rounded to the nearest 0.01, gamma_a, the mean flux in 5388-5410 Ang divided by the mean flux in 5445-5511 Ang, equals 0.94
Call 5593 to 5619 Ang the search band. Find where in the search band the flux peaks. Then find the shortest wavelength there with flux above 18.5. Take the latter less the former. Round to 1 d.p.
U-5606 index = -18.1 Ang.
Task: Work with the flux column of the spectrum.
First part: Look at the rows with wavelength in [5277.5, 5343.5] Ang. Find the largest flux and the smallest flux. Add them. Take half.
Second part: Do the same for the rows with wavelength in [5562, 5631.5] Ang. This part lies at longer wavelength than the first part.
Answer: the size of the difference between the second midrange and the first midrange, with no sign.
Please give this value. 1.6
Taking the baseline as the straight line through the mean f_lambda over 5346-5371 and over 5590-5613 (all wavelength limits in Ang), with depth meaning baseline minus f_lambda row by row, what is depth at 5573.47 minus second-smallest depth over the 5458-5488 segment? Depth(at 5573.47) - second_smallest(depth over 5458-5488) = 1.9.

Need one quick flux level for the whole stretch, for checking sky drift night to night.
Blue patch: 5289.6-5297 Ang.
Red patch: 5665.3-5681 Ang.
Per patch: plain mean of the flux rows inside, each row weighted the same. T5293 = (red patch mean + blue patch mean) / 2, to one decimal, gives 20.2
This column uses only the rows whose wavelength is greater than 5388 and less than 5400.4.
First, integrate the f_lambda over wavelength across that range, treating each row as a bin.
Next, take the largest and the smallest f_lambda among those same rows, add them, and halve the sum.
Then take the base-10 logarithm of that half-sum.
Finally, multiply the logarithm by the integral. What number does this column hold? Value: 281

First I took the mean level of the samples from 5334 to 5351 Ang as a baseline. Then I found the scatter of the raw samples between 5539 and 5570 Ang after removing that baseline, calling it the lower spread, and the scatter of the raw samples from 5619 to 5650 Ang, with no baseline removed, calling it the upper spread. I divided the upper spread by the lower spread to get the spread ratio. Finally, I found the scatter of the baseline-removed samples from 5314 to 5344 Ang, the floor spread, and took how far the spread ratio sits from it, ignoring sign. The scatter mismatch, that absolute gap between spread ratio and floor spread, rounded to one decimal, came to 0.3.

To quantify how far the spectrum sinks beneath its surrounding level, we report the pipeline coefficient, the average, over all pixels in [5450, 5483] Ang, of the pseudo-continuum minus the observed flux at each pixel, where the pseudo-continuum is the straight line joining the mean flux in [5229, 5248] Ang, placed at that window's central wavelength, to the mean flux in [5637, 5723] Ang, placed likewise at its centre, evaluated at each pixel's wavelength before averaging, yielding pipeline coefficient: 0.48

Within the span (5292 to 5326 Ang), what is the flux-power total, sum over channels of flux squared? 6217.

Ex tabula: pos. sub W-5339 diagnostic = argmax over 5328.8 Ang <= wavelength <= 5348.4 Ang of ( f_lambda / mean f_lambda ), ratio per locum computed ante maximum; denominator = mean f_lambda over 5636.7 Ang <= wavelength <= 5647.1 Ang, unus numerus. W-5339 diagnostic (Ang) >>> 5342.27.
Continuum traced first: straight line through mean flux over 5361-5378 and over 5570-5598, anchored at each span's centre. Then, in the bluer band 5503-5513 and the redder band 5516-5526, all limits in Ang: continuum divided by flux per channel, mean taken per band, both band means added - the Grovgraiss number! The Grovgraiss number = 1.96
